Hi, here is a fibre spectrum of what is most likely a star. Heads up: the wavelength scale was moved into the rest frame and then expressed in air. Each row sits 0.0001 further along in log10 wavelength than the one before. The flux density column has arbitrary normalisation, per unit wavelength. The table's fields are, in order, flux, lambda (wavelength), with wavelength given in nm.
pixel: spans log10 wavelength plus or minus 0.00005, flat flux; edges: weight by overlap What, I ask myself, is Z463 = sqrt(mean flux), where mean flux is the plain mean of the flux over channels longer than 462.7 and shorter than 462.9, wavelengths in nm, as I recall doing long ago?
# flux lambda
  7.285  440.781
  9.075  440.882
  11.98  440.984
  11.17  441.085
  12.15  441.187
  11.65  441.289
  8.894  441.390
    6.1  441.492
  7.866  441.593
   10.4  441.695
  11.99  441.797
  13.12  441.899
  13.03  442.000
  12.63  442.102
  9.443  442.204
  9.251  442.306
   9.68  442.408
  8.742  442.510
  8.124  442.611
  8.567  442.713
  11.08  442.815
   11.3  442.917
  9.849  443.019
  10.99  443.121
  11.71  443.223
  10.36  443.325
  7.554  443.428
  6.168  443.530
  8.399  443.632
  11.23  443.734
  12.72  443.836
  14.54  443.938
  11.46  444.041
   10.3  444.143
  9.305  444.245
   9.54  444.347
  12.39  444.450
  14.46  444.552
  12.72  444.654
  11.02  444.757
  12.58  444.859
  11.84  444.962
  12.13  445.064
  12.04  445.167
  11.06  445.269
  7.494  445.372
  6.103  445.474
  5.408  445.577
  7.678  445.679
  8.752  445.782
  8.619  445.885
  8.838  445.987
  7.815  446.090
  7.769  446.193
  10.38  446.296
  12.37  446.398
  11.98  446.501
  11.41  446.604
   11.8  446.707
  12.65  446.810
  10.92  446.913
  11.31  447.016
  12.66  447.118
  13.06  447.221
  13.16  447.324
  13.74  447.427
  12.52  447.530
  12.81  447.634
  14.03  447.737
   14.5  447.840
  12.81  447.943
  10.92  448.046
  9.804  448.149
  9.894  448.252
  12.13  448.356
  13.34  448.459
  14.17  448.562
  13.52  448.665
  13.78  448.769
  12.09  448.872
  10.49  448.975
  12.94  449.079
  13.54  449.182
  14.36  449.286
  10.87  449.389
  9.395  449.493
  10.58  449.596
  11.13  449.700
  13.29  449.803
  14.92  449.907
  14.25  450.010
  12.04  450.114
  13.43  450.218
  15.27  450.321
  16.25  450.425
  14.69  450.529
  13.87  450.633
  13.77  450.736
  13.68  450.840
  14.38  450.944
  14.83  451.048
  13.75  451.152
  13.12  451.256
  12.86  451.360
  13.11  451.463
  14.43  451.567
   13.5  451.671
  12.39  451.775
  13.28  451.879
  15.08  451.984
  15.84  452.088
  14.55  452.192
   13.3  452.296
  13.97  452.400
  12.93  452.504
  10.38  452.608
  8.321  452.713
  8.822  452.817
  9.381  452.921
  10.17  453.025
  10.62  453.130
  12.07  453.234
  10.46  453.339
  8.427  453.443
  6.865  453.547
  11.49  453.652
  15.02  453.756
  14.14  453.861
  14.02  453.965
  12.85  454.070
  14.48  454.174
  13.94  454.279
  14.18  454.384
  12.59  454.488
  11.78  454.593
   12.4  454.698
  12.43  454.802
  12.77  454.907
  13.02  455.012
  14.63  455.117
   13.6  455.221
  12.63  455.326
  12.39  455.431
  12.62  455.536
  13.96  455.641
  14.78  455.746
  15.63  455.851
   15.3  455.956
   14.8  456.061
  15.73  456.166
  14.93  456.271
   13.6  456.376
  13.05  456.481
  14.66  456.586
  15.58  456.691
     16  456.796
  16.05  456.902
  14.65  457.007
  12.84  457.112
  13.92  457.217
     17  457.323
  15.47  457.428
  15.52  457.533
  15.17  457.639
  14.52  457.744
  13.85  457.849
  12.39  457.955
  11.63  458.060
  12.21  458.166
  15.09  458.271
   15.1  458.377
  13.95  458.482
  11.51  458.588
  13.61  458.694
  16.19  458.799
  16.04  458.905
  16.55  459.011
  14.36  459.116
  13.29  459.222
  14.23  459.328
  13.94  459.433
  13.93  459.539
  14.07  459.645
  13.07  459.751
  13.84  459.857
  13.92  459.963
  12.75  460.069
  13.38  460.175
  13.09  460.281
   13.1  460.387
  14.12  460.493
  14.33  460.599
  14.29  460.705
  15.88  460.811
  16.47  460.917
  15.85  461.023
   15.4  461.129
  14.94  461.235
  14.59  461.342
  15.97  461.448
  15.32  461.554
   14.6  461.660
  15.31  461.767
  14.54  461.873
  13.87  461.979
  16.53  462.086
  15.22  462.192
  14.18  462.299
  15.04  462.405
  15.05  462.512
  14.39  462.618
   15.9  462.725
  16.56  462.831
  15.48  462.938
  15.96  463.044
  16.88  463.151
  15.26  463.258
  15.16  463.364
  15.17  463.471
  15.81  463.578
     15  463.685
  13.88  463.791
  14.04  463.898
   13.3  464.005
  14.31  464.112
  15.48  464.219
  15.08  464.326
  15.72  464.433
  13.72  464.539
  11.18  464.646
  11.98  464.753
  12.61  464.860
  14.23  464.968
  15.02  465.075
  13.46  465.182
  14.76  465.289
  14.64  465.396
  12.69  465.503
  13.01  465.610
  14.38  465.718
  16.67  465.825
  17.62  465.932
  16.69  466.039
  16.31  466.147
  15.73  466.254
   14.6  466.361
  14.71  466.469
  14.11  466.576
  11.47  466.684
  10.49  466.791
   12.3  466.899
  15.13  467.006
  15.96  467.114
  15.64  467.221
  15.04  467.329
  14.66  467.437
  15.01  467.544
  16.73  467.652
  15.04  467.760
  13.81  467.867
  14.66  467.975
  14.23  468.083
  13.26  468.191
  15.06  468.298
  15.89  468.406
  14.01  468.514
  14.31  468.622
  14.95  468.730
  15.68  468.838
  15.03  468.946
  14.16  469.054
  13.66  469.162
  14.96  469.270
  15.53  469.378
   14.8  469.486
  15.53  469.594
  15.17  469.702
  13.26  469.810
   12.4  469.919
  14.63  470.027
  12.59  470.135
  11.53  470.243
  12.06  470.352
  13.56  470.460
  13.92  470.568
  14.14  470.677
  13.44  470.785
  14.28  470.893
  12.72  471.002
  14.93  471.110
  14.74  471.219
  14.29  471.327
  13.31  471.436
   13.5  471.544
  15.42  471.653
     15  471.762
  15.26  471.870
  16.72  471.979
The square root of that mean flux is 4.03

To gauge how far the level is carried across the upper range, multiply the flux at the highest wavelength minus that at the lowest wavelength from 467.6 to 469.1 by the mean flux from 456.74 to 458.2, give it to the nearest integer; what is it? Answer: -37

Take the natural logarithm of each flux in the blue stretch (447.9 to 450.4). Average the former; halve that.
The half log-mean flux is 1.26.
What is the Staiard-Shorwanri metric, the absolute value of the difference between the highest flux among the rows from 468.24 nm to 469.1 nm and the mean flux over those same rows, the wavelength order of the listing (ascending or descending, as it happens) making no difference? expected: 1.00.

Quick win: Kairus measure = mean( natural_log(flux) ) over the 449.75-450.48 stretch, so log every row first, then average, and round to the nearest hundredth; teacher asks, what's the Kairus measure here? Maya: 2.65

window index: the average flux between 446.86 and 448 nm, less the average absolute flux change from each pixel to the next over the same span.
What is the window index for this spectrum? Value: 12.1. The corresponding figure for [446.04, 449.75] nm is 10.9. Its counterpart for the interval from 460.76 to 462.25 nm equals 14.4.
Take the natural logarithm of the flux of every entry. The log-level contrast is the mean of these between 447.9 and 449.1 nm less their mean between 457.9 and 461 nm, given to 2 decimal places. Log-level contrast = -0.15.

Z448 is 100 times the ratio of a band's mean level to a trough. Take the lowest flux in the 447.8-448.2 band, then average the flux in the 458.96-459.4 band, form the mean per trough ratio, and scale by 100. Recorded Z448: 149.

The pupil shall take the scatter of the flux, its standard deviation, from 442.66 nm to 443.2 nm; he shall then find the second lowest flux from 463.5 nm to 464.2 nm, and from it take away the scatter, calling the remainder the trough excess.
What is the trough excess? 13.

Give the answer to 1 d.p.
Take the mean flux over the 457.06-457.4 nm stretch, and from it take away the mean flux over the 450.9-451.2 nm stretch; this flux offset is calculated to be 0.3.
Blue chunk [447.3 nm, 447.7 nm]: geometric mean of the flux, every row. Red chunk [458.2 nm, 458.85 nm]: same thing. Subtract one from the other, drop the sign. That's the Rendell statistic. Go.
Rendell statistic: 1.11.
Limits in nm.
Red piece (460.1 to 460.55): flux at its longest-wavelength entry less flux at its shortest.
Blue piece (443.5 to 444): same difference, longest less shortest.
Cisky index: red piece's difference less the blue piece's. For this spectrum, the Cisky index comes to -7.6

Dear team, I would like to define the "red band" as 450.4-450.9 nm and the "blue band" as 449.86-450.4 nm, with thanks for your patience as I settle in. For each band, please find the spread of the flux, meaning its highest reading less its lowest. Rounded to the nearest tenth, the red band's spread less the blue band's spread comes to -0.7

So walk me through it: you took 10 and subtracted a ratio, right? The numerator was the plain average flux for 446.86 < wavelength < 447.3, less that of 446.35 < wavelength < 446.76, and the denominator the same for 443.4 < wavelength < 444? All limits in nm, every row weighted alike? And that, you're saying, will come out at 10.0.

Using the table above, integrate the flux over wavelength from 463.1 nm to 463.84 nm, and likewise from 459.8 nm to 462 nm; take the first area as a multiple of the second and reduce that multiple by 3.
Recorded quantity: -2.6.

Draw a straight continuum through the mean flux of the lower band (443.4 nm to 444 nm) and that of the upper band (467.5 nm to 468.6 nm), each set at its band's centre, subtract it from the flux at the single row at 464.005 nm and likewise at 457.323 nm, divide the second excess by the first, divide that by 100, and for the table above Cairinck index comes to -0.06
